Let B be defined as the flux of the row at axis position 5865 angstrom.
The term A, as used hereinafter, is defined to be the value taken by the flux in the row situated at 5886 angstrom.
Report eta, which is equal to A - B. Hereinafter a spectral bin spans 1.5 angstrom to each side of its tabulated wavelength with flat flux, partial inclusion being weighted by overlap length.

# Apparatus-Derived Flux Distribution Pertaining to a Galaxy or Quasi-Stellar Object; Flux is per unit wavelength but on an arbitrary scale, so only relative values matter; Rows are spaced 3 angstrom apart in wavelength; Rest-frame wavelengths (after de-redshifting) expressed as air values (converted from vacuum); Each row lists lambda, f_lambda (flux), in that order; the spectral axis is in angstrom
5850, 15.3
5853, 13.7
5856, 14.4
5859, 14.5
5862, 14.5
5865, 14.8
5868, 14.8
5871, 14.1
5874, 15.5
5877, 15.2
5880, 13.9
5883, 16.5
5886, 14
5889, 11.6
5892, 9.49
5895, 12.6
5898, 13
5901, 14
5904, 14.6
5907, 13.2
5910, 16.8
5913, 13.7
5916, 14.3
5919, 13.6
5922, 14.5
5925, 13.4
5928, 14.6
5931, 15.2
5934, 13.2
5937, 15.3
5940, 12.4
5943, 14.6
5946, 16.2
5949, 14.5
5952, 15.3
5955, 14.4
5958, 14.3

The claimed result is -0.8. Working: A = 14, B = 14.8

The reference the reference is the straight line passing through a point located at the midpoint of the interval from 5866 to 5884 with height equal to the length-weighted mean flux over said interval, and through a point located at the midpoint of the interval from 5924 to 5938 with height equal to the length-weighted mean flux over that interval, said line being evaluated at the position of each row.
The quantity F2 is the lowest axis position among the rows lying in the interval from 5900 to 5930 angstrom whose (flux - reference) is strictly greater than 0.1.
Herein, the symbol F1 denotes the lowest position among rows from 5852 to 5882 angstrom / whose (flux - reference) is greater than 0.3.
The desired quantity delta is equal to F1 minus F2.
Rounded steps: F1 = 5874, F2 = 5910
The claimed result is -36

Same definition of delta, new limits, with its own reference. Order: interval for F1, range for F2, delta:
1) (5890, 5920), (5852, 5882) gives 36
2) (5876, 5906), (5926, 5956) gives -45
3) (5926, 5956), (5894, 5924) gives 21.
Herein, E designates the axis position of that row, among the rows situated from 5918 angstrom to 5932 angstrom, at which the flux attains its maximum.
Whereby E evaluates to 5931 angstrom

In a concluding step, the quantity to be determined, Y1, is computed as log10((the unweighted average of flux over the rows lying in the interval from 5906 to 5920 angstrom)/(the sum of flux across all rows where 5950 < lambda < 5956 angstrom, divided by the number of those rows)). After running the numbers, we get -0.016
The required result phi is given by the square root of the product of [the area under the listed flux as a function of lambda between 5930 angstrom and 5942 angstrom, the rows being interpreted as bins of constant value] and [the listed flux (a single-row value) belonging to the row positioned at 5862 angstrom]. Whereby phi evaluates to 49.4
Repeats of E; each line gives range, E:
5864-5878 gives 5874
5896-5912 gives 5910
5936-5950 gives 5946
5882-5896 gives 5883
